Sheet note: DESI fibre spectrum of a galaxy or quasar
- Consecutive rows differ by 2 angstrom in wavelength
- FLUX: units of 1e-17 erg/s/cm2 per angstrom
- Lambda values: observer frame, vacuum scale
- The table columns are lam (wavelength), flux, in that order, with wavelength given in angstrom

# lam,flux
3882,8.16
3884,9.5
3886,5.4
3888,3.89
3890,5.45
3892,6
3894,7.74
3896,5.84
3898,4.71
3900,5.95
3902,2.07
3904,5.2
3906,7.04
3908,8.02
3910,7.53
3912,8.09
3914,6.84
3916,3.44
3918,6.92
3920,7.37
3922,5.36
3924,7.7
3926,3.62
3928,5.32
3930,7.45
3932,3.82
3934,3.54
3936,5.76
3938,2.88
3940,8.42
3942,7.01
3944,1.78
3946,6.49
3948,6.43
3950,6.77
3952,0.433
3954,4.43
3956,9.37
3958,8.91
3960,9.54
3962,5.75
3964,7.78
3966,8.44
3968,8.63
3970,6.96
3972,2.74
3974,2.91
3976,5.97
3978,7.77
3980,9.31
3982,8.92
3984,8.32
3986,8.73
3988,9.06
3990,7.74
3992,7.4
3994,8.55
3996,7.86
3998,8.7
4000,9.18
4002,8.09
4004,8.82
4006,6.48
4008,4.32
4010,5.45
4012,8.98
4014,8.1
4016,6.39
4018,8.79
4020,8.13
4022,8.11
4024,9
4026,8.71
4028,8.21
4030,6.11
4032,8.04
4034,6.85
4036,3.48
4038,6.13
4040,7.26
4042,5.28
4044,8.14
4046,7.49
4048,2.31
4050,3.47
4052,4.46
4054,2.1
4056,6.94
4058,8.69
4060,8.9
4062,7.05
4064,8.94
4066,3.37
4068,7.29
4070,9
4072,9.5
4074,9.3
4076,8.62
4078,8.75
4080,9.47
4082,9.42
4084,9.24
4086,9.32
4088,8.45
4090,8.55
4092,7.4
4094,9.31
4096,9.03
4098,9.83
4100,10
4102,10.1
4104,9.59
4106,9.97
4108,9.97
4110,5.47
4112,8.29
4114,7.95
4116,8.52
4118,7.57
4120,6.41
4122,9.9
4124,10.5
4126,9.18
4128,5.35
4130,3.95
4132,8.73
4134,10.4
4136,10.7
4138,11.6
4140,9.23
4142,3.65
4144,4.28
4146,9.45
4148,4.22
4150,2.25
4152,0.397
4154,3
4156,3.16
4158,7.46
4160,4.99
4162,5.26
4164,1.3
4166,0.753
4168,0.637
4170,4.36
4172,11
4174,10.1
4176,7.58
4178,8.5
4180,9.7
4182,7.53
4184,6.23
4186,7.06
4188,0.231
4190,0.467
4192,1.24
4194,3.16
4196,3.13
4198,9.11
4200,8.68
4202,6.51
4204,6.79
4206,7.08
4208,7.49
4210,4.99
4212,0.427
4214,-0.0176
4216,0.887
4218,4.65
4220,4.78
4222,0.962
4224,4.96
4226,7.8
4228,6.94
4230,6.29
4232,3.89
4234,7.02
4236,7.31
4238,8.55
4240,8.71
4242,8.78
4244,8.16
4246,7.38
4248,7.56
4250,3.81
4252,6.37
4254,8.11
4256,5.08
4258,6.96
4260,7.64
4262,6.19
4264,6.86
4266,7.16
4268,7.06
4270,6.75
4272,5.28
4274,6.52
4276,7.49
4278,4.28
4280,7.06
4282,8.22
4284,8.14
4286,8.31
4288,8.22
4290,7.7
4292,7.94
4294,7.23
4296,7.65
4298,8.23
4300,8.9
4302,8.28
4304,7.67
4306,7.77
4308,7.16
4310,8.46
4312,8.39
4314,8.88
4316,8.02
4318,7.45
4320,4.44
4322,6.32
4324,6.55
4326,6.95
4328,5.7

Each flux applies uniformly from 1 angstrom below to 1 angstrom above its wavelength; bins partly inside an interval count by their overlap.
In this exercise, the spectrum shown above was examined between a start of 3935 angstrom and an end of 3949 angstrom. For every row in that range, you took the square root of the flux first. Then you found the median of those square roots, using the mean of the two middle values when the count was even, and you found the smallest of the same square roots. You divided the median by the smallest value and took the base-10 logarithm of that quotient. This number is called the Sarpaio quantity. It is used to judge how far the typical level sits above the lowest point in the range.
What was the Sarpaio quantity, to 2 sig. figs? 0.28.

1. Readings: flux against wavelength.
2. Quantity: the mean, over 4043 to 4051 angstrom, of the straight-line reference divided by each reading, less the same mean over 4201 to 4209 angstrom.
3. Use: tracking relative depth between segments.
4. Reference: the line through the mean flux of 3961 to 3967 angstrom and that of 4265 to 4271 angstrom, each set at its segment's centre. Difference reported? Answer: 0.8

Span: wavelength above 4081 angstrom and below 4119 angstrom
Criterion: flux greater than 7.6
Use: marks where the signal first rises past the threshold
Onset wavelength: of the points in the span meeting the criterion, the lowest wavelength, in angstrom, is 4082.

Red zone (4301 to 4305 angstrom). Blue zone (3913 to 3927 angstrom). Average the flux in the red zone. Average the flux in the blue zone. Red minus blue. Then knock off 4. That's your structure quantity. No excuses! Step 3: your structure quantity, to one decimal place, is -1.9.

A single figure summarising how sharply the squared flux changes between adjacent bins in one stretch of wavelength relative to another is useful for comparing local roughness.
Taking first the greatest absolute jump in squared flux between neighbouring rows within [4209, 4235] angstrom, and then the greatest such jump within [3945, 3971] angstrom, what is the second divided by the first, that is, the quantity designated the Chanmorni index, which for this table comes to 1.88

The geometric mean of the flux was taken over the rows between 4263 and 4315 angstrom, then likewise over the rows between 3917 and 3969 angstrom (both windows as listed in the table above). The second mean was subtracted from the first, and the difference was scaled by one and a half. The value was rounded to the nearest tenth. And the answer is 3.1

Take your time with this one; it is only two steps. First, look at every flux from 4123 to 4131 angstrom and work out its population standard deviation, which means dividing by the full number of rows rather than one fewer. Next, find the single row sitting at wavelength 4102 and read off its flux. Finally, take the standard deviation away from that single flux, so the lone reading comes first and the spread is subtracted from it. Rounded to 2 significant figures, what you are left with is 7.4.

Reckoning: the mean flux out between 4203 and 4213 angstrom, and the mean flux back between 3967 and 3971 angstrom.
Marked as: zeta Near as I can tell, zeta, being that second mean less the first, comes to 2.4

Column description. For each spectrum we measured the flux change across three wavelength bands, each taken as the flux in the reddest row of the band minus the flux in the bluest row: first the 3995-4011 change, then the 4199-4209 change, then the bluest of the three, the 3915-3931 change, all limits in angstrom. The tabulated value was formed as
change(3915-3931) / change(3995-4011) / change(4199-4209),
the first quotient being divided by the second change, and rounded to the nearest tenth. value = 1.4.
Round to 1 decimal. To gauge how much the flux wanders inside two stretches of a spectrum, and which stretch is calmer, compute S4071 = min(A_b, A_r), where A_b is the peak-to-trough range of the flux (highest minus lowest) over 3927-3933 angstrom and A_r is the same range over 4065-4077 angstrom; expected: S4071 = 3.6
